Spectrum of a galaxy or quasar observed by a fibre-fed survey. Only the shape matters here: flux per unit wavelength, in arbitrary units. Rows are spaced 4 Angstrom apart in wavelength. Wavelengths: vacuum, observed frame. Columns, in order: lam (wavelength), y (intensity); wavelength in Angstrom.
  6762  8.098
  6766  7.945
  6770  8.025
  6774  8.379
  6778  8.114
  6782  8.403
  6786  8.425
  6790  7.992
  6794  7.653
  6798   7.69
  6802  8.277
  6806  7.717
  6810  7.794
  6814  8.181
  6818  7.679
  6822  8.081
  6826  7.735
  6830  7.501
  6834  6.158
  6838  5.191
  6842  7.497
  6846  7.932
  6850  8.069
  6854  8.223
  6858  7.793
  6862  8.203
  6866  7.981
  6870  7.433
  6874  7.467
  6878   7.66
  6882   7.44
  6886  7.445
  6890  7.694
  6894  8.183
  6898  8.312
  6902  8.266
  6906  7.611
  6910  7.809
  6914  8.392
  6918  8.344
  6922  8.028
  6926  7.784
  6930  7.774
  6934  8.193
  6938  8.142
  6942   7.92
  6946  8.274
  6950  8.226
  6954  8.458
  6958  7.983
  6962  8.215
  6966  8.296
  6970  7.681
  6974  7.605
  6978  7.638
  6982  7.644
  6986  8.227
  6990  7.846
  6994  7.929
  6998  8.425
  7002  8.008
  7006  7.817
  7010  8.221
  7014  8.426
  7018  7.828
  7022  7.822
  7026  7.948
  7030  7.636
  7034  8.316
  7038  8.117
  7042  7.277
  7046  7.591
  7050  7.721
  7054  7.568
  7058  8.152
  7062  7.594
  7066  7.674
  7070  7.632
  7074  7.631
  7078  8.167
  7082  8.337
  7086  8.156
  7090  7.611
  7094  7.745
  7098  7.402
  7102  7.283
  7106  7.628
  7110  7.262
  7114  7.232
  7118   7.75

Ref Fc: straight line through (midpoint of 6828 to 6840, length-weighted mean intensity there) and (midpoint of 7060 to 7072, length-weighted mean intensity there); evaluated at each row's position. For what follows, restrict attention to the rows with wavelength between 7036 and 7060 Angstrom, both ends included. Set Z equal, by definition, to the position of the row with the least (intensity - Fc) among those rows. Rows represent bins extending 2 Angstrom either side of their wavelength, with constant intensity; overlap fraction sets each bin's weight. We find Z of 7042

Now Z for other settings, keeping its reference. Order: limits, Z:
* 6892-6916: 6906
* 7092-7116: 7114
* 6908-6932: 6930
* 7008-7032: 7030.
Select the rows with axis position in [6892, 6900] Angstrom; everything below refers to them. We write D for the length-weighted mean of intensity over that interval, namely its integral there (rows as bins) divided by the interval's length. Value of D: 8.25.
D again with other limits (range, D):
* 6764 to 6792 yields 8.18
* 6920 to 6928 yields 7.91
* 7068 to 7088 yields 7.98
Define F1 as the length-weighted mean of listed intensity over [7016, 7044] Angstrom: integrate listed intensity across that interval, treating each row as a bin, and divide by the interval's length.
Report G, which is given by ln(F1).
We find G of 2.06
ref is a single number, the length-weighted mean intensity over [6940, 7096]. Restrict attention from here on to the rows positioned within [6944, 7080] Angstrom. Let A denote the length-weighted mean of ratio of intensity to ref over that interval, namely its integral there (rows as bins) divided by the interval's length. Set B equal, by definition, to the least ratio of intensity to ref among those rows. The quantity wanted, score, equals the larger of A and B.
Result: 1.00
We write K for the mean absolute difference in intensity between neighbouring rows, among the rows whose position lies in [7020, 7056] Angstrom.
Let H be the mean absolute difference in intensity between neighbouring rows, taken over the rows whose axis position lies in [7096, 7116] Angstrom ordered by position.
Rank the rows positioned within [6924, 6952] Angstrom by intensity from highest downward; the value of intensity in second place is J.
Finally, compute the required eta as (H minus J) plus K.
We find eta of -7.67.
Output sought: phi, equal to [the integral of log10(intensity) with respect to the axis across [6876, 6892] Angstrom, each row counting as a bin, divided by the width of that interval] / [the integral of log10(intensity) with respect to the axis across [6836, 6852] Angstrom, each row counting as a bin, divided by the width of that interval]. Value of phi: 1.03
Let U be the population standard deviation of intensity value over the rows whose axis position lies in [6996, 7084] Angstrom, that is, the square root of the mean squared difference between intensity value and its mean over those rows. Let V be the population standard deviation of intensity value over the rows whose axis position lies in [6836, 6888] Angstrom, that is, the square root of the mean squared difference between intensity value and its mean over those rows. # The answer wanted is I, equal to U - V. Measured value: -0.42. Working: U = 0.32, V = 0.74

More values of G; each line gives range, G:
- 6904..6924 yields 2.08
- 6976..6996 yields 2.06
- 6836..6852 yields 1.97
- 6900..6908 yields 2.07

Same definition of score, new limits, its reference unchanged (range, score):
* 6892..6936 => 1.02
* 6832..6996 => 0.99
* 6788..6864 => 0.96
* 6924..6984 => 1.01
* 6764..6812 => 1.01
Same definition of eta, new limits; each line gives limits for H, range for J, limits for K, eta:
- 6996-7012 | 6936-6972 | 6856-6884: -7.69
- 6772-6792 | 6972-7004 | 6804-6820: -7.65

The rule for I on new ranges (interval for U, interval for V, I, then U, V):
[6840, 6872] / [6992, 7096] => -0.02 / 0.28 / 0.30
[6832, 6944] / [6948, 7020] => 0.37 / 0.66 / 0.28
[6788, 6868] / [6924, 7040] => 0.46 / 0.72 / 0.26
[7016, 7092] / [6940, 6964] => 0.11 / 0.29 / 0.18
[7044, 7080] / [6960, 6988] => -0.08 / 0.22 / 0.30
